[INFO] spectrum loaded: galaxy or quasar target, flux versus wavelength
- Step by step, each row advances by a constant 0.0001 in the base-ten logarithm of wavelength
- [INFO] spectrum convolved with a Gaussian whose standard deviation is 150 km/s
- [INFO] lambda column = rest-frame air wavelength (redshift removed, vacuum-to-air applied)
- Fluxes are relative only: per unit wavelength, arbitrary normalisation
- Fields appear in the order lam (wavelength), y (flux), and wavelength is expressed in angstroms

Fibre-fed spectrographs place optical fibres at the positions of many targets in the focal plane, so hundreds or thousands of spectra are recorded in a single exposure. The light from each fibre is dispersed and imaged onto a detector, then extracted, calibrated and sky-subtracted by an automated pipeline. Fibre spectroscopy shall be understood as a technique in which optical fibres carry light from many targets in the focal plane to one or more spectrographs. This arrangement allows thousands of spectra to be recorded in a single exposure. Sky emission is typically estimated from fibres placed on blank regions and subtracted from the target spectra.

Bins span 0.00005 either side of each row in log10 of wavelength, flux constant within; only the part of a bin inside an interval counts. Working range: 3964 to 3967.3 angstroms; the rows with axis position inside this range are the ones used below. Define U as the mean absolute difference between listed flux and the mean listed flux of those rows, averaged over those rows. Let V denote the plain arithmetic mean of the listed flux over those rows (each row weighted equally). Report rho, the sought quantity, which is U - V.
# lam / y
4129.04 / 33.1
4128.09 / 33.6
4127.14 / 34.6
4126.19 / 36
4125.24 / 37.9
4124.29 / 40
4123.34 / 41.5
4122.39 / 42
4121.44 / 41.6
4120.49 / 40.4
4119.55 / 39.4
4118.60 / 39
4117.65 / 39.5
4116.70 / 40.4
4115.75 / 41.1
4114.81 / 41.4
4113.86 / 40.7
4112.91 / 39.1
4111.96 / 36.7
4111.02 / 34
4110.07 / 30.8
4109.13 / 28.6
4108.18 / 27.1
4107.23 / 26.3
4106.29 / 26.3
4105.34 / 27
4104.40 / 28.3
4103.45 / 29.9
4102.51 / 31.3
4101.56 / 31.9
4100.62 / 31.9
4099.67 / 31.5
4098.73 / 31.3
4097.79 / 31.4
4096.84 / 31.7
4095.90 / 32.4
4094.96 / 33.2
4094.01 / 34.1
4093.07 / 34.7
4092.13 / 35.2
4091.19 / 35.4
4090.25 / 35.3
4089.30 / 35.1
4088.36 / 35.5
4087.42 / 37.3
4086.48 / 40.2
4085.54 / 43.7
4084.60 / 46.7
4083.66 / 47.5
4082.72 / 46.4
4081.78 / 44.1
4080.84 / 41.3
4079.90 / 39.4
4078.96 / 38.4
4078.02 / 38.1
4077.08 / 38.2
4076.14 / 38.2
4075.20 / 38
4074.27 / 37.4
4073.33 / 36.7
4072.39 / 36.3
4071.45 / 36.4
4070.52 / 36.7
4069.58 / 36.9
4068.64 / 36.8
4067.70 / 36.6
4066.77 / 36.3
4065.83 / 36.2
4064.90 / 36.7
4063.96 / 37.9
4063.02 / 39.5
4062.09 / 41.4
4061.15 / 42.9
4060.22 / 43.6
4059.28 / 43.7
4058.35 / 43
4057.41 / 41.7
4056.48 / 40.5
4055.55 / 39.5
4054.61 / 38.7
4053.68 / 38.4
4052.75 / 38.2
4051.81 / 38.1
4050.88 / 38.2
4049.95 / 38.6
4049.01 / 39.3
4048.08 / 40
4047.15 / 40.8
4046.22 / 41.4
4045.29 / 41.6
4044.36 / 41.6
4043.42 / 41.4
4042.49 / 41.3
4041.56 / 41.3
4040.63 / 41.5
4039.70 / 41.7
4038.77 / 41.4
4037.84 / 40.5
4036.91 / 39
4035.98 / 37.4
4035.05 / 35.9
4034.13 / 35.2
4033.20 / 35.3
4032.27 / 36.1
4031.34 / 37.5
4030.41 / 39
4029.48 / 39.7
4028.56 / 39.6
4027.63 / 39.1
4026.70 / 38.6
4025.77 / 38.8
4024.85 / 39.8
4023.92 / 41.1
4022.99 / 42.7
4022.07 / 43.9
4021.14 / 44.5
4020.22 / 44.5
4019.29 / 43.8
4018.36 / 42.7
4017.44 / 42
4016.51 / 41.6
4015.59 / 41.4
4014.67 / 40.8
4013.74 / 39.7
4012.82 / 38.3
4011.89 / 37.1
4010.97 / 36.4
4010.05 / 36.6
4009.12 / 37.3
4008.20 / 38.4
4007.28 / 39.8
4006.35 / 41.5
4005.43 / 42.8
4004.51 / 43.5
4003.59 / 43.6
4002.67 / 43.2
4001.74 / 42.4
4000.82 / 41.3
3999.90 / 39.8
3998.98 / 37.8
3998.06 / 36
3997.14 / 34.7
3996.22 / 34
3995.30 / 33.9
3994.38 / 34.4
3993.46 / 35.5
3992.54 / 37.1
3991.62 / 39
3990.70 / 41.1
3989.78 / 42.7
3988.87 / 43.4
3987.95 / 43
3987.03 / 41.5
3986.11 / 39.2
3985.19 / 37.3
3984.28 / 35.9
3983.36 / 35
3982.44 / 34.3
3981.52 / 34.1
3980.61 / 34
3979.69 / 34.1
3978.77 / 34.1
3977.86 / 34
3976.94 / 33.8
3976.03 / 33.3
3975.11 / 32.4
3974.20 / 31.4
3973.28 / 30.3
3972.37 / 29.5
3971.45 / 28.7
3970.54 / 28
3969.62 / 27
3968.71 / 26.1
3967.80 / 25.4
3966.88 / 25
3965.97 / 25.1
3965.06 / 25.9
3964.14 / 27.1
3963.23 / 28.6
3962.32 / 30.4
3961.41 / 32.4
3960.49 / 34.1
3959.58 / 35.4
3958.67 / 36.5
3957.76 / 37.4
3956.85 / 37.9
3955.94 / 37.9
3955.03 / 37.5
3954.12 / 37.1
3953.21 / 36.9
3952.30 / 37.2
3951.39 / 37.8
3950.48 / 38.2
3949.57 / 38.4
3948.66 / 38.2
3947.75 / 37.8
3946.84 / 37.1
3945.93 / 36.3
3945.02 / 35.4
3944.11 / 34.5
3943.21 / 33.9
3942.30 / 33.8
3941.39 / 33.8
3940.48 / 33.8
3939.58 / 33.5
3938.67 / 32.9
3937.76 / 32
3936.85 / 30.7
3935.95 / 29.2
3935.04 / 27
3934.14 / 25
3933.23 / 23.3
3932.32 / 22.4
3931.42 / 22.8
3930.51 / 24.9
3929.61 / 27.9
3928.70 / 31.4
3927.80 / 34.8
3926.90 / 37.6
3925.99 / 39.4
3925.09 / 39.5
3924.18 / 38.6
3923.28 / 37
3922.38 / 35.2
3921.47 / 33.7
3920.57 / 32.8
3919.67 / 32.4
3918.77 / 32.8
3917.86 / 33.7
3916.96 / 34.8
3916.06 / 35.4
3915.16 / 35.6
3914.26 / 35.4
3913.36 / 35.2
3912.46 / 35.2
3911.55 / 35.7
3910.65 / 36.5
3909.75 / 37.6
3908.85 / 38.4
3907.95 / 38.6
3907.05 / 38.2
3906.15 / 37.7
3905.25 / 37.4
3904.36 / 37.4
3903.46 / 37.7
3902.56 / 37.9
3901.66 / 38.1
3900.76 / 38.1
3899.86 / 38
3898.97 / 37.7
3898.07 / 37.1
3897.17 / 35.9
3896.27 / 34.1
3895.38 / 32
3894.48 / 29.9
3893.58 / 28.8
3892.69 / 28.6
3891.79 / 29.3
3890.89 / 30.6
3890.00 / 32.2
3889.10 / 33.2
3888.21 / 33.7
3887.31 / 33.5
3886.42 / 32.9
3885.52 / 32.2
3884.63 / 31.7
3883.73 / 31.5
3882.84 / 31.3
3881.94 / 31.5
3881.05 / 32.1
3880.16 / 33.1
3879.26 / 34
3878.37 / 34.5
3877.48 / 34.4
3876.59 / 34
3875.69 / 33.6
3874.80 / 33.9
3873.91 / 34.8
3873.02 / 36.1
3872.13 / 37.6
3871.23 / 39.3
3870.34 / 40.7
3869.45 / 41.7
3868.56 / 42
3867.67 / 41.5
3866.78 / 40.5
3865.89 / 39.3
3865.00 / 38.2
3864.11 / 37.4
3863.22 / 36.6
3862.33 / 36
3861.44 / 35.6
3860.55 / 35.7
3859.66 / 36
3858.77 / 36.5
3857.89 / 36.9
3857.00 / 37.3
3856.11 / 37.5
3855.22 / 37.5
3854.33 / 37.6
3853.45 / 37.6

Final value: -25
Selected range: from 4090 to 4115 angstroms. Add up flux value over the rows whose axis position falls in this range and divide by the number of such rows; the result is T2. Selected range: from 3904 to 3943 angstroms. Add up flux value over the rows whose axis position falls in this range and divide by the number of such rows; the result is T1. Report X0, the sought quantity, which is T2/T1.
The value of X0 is 0.97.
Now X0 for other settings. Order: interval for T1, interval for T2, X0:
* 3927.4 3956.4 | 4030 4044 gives 1.18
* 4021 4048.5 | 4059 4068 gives 0.99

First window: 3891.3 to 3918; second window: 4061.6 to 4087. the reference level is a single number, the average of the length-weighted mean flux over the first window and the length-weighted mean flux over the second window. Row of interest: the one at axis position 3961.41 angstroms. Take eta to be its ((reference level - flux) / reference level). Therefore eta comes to 0.135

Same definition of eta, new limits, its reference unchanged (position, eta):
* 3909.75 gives -0.004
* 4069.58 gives 0.014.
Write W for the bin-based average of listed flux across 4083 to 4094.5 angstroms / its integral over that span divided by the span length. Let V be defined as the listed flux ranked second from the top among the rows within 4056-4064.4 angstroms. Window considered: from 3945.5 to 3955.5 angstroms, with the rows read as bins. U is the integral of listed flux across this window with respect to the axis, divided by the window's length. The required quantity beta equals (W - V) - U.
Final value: -43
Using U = 37.5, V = 43.6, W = 38.5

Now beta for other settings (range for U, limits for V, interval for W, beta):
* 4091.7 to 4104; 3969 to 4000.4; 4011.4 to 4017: -35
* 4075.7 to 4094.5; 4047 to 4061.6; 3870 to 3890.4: -49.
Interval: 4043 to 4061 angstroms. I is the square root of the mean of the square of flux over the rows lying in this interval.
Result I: 40.5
